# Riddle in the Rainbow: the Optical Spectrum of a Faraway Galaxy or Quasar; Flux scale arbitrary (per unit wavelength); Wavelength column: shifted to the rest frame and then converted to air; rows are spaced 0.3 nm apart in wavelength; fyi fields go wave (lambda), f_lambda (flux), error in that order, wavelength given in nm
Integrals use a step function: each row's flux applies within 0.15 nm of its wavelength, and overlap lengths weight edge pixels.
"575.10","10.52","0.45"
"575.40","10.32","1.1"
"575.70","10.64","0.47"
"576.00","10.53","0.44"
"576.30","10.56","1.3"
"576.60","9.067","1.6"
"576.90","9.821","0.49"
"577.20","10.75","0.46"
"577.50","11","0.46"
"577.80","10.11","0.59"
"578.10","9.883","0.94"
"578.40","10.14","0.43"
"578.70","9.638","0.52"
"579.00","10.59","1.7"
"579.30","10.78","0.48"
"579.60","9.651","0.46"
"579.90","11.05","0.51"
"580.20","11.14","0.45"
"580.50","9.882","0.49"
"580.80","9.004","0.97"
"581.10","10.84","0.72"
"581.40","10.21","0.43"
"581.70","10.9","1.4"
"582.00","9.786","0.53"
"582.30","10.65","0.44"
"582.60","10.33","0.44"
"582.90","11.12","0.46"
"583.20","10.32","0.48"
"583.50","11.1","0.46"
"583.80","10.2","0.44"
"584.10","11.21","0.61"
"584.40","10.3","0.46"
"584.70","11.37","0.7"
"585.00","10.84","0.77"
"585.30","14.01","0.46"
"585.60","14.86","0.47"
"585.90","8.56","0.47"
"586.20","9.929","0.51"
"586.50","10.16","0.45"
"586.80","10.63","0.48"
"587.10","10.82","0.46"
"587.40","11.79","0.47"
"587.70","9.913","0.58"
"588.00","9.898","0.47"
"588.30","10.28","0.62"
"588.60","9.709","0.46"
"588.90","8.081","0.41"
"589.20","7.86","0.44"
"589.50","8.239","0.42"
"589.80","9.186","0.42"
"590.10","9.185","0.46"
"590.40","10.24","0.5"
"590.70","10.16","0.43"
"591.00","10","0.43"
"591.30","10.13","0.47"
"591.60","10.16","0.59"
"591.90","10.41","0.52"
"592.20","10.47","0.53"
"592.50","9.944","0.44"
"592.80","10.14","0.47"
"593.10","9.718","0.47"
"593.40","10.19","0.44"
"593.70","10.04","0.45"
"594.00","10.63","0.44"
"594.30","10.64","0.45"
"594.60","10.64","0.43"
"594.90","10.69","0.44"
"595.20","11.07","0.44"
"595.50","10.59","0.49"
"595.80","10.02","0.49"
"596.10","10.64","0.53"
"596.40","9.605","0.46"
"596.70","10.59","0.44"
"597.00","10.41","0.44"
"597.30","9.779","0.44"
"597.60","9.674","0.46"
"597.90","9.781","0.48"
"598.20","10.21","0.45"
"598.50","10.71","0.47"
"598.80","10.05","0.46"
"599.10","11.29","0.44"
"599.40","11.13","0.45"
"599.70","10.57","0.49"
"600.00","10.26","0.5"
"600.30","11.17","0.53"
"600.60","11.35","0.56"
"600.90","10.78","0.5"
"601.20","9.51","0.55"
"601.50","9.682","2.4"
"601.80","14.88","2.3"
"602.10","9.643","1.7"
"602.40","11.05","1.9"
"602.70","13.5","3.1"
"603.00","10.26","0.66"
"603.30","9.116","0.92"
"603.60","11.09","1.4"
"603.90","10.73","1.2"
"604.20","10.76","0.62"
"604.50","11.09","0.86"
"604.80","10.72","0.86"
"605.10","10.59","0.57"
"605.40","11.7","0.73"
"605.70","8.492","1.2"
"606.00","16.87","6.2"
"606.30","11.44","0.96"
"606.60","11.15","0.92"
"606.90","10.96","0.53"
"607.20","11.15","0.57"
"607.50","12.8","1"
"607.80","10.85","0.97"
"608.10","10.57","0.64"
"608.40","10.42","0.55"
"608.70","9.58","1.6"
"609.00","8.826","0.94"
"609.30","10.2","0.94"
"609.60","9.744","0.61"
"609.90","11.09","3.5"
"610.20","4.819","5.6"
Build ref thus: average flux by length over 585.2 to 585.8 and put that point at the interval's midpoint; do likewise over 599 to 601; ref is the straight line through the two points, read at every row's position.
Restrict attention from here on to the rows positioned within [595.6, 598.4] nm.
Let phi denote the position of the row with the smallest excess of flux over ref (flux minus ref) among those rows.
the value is 596.40 nm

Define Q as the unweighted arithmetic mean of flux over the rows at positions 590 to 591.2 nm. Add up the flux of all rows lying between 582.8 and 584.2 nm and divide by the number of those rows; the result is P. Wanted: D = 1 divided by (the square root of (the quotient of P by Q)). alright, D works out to 0.96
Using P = 10.8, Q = 9.9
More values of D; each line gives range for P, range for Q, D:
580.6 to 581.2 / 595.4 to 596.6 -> 1.01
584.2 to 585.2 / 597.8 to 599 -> 0.97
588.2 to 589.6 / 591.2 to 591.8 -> 1.07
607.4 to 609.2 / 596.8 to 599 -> 0.98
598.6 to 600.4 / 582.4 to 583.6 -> 1.00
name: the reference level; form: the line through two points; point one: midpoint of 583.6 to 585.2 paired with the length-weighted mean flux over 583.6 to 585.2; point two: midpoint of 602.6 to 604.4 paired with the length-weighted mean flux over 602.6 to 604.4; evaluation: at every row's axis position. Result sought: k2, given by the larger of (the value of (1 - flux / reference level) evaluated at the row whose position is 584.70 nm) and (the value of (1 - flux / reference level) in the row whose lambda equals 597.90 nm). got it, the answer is 0.10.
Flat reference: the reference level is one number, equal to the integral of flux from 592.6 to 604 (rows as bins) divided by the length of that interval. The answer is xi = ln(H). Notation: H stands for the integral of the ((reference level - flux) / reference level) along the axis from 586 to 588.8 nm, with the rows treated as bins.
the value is -2.5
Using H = 0.08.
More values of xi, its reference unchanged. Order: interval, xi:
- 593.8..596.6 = -3.9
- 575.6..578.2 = -2.6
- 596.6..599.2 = -2.5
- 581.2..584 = -4.6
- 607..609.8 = -3.7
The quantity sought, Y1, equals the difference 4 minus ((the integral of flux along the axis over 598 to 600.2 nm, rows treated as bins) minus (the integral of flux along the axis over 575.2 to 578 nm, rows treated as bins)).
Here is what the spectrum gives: 10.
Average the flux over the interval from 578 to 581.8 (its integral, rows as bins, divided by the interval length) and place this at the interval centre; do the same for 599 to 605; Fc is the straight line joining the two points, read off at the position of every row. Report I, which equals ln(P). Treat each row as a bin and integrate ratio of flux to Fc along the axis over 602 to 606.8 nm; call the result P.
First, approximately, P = 4.87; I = 1.58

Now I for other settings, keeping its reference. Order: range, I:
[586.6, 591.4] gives 1.49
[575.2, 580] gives 1.57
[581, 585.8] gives 1.64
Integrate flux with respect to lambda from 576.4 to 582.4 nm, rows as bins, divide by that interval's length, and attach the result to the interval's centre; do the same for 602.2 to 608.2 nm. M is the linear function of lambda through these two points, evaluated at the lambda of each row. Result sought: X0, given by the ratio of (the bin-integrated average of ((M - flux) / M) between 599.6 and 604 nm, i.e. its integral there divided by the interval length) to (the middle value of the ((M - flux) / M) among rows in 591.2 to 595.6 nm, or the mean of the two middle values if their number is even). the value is 0.6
